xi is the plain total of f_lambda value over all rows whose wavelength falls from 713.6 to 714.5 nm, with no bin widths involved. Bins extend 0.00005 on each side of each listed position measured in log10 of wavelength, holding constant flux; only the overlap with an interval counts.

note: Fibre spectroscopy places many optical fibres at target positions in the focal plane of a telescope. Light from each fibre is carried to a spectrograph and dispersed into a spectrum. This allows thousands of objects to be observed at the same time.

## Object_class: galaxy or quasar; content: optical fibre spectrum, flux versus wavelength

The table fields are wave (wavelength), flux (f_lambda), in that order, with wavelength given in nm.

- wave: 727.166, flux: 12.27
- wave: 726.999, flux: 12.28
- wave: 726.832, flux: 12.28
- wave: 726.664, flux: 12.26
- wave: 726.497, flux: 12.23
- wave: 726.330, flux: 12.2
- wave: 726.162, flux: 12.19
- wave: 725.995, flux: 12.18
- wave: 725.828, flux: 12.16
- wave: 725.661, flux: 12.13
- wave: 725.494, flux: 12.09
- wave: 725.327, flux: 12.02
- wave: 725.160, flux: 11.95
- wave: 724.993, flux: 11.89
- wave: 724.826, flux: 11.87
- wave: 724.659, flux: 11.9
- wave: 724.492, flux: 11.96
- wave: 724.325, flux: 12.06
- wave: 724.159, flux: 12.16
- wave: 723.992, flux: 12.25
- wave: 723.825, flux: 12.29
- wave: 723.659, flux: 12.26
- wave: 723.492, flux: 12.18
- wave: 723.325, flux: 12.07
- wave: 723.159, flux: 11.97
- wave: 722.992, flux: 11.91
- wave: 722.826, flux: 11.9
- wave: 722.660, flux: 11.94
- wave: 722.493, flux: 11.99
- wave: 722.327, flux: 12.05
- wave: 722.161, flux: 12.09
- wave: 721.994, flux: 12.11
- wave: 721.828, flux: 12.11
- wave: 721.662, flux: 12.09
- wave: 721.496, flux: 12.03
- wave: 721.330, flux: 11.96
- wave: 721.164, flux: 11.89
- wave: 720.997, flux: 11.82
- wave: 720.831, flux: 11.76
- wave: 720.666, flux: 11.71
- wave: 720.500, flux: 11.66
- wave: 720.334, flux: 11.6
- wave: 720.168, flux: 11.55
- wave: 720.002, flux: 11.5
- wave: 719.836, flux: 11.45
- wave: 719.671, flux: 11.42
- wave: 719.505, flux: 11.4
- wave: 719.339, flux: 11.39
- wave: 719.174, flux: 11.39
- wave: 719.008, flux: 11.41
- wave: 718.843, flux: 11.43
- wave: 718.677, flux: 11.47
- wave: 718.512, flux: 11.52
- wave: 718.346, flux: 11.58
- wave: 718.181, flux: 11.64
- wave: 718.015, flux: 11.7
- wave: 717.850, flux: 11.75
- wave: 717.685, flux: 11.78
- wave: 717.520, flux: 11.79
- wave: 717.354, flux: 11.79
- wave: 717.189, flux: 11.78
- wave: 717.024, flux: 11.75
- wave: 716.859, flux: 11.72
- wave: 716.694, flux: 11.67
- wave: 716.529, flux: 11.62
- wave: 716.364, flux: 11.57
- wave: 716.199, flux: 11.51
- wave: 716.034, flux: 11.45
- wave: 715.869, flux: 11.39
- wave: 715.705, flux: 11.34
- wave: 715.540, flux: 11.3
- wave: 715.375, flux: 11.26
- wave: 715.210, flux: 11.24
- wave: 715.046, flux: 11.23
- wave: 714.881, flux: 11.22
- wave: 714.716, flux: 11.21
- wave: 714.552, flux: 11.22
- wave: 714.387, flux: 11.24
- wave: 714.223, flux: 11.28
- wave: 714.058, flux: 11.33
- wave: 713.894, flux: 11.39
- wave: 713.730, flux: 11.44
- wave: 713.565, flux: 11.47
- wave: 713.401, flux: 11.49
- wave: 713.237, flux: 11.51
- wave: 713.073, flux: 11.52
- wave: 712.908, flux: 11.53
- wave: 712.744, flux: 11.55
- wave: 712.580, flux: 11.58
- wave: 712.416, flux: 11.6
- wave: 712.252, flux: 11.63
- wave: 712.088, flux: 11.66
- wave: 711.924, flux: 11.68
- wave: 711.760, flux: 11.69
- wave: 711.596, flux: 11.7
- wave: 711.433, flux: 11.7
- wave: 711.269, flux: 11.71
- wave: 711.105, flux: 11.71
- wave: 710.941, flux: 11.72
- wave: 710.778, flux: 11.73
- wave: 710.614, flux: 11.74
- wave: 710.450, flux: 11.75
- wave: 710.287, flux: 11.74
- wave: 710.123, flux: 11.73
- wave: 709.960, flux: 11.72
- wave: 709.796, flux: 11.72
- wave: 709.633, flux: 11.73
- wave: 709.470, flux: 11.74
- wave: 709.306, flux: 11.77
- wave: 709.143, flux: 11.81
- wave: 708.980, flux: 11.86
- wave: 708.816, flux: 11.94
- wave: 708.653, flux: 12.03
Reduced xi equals 56.7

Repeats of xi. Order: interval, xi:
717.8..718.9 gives 81.1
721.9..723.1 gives 84.0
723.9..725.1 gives 84.1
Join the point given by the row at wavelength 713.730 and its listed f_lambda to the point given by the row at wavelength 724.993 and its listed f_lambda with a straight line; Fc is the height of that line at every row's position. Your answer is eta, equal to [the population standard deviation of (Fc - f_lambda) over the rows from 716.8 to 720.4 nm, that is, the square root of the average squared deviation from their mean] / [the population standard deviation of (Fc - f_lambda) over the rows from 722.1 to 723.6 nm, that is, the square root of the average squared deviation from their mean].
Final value 2.1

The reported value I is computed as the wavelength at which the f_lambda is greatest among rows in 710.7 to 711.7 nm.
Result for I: 710.778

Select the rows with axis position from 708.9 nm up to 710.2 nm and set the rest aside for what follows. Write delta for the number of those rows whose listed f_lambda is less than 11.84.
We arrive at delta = 7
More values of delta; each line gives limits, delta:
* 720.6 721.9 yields 3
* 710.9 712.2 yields 8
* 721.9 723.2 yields 0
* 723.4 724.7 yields 0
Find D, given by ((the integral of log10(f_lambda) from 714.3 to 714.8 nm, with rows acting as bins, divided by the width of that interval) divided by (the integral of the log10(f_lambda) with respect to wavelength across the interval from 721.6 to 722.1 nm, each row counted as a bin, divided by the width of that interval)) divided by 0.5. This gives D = 1.94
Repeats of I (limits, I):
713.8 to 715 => 713.894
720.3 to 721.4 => 721.330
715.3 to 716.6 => 716.529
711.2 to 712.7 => 711.269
